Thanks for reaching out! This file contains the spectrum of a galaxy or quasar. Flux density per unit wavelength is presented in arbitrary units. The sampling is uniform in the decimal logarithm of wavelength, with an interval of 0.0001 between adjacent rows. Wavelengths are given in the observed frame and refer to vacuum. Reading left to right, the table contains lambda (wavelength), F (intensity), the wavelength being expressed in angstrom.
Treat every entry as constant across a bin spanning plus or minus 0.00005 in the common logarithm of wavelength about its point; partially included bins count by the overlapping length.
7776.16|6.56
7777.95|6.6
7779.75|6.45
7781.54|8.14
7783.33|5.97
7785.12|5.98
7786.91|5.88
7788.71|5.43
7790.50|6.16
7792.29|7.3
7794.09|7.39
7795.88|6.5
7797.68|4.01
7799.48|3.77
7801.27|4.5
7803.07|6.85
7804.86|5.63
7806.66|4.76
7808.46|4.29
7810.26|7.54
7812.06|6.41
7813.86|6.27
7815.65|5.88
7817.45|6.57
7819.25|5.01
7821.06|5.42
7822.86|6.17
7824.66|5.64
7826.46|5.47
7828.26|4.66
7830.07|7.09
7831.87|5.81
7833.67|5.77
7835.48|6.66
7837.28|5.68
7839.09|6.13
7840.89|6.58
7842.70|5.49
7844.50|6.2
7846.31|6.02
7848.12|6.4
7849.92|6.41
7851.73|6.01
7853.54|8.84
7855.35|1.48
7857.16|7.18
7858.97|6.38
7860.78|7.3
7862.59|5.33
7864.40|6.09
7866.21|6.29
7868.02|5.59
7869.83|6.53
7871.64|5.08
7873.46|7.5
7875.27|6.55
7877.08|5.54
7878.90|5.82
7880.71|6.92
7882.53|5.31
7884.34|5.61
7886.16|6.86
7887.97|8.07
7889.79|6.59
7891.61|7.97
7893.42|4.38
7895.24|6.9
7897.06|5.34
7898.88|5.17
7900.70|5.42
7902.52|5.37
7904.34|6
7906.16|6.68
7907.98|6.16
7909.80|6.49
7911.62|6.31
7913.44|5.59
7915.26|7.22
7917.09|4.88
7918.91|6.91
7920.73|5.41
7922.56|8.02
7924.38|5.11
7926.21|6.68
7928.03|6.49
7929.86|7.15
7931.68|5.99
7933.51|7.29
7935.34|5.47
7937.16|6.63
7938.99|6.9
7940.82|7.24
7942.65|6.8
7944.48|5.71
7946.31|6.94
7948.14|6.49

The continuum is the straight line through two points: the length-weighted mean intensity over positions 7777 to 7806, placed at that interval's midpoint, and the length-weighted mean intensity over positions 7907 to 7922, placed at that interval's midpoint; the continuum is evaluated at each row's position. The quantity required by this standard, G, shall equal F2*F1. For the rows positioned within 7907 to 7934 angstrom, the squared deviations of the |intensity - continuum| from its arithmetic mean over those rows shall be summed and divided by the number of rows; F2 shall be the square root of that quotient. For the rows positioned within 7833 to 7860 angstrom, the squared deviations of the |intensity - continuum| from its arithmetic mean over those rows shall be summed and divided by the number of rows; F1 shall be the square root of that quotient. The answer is 0.59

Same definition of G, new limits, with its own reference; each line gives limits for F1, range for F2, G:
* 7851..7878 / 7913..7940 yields 0.47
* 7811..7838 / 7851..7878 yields 0.41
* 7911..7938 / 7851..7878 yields 0.51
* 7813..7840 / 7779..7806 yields 0.28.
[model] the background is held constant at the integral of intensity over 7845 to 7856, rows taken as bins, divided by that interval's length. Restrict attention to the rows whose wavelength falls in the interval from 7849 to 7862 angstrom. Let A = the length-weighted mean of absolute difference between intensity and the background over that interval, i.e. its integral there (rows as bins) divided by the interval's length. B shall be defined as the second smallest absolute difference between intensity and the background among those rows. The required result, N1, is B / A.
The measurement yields 0.27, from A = 1.52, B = 0.41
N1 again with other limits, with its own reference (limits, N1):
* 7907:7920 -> 0.50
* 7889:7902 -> 0.61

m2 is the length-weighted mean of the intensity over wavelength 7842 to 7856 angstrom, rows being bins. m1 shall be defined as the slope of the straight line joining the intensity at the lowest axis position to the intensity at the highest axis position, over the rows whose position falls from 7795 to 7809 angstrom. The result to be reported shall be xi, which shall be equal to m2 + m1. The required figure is 5.8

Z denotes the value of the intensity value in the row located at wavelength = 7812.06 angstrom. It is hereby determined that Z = 6.41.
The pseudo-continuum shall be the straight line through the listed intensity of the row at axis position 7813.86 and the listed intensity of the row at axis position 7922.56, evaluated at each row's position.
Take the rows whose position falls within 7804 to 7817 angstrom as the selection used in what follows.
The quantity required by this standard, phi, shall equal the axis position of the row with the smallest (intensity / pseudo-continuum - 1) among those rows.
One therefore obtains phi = 7808.46 angstrom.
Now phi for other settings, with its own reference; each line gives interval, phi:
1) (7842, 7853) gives 7842.70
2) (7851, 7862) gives 7855.35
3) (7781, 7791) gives 7788.71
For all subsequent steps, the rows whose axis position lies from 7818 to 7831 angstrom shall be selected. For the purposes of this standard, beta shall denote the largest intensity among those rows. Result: 7.09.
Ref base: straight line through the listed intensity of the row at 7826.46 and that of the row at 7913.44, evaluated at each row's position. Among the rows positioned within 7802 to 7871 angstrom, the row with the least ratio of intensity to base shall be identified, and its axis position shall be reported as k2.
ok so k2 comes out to 7855.35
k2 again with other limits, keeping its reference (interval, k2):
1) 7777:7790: 7788.71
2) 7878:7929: 7893.42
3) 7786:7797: 7788.71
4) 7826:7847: 7828.26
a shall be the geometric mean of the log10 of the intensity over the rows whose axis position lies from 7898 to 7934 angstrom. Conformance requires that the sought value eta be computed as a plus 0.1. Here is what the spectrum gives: 0.89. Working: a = 0.79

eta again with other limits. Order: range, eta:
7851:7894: 0.85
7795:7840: 0.85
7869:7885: 0.88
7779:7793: 0.90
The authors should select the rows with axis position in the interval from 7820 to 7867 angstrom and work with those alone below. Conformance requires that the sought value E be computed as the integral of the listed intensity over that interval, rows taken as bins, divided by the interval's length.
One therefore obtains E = 6.01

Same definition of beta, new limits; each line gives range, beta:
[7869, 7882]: 7.5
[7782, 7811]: 7.54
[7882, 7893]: 8.07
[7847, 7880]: 8.84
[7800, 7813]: 7.54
